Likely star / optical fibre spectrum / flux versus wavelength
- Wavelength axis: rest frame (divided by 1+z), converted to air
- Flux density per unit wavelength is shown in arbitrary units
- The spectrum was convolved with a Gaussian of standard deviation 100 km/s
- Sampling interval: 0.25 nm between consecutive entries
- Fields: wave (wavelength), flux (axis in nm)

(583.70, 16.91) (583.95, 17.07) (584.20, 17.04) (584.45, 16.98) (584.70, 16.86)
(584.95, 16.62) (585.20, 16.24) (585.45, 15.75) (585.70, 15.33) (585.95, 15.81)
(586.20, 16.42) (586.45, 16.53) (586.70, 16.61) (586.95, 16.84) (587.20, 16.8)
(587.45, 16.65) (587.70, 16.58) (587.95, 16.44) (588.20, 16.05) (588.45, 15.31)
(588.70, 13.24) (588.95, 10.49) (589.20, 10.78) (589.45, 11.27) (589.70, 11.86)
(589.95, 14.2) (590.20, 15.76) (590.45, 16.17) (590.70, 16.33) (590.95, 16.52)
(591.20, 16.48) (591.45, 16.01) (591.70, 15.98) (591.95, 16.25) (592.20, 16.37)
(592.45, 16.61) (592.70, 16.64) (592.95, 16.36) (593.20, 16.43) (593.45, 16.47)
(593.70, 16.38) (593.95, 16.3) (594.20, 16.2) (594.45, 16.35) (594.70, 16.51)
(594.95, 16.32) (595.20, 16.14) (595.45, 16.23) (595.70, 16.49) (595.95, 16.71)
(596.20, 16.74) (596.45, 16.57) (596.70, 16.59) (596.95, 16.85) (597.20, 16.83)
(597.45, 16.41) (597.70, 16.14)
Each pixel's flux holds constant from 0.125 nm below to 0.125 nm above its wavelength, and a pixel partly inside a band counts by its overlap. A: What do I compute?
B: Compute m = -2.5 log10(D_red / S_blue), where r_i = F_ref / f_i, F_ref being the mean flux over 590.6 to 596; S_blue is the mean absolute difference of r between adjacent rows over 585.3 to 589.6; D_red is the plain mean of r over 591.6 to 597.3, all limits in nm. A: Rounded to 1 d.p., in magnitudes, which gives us -3.2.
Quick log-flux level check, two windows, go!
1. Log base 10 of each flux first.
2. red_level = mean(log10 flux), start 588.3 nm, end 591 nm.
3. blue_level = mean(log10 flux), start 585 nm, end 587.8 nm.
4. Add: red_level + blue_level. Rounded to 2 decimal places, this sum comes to 2.35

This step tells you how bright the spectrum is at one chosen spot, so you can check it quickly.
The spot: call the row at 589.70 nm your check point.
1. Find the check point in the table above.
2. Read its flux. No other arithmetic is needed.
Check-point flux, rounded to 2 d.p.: 11.86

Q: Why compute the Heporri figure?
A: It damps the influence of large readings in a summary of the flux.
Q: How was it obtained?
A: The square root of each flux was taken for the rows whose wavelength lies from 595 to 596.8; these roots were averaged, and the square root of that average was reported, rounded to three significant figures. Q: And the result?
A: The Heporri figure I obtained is 2.02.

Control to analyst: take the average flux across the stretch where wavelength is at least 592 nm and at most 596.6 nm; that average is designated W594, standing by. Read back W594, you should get 16.4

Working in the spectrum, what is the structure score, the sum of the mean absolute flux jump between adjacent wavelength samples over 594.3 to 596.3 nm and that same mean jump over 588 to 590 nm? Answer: 1.5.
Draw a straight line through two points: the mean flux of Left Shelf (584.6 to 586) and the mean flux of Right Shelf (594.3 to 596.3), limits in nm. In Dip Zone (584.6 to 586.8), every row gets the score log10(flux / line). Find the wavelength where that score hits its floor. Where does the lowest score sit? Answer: 585.70 nm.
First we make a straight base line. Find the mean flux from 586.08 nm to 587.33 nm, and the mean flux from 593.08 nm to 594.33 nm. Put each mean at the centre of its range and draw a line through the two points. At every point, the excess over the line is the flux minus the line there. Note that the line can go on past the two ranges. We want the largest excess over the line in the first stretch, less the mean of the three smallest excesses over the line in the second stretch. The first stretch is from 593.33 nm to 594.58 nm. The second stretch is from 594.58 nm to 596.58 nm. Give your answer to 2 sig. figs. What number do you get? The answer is 0.17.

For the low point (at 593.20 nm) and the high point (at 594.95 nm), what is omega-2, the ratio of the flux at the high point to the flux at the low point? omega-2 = 0.99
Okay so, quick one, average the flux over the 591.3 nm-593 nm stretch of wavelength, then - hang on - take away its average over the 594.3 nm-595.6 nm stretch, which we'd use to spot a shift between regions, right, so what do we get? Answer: 0.01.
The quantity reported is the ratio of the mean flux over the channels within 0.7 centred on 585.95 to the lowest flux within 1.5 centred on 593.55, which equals 0.98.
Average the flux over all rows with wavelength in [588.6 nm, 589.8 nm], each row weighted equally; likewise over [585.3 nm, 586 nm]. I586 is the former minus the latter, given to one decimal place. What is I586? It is -4.1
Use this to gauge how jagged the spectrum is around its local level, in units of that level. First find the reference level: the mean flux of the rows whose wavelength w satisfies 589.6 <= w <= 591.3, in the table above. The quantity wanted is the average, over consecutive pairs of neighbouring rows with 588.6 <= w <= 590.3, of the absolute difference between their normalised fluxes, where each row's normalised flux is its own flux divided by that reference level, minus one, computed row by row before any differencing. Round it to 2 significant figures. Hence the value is 0.087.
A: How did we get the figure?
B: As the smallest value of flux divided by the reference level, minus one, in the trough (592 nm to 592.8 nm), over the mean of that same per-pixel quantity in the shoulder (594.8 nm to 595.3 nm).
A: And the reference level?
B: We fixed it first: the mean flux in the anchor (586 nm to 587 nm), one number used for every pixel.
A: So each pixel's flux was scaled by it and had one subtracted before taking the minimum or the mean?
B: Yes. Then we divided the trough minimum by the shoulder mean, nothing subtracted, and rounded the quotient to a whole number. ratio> 1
